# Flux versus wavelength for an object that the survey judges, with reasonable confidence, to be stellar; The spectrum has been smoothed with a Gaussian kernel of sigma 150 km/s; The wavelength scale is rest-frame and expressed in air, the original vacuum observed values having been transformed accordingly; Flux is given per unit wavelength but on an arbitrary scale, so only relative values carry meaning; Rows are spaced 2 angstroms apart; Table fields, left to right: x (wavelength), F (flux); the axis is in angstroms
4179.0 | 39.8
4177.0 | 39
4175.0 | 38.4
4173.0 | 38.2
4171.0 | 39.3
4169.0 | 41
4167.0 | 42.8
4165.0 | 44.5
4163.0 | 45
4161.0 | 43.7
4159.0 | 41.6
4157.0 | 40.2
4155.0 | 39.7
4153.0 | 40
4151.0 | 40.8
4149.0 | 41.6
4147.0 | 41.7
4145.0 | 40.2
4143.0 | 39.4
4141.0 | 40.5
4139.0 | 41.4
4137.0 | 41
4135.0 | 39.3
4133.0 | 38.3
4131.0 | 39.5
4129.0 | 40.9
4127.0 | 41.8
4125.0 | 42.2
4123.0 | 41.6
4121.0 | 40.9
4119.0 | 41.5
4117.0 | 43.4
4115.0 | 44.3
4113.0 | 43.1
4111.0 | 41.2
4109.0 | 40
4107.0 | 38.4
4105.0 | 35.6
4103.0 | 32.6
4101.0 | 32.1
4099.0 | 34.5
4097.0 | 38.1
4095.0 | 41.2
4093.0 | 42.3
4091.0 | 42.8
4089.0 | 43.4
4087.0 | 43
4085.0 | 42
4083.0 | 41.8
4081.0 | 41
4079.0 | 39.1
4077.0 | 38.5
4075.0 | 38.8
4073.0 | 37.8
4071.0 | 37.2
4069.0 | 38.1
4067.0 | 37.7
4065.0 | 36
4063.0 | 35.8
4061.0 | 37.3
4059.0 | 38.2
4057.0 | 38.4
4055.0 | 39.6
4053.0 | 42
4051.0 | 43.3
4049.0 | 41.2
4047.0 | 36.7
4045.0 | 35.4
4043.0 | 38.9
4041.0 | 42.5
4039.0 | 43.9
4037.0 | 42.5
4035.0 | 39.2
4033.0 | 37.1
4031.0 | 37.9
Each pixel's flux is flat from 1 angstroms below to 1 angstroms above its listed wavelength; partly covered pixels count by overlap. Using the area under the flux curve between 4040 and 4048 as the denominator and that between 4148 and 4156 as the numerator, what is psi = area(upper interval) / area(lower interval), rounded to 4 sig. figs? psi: 1.056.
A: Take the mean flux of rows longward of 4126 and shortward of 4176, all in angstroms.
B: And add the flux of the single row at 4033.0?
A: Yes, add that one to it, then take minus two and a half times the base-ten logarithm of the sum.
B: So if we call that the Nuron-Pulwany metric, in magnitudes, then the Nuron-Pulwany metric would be -4.73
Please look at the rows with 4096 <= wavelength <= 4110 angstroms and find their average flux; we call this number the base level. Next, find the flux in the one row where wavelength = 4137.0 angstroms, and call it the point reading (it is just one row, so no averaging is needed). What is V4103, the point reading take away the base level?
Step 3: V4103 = 5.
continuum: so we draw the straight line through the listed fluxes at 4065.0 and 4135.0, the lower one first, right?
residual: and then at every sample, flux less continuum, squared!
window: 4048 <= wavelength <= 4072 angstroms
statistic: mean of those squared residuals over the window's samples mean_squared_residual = 15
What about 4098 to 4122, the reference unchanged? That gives 15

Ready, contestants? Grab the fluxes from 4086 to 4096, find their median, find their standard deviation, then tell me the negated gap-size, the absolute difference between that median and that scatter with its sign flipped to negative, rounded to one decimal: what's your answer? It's -42.0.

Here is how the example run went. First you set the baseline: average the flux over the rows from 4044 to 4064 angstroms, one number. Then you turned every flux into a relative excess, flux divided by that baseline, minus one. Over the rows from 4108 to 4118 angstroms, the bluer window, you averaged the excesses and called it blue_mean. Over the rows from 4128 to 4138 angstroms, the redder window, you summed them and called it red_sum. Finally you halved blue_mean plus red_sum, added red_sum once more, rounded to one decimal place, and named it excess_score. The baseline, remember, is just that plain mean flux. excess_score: 0.2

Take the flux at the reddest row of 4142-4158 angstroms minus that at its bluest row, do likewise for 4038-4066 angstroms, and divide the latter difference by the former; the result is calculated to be -10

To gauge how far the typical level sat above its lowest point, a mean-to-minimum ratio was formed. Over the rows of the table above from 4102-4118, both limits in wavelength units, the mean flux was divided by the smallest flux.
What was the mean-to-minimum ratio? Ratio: 1.22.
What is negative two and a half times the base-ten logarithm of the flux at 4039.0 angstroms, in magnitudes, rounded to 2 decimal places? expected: -4.11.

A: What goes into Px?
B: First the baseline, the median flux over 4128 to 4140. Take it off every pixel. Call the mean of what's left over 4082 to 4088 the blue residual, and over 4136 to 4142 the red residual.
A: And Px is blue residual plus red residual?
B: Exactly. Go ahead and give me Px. 2.8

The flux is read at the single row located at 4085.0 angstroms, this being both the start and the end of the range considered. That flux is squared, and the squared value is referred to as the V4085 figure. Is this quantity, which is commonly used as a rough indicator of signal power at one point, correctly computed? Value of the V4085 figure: 1764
